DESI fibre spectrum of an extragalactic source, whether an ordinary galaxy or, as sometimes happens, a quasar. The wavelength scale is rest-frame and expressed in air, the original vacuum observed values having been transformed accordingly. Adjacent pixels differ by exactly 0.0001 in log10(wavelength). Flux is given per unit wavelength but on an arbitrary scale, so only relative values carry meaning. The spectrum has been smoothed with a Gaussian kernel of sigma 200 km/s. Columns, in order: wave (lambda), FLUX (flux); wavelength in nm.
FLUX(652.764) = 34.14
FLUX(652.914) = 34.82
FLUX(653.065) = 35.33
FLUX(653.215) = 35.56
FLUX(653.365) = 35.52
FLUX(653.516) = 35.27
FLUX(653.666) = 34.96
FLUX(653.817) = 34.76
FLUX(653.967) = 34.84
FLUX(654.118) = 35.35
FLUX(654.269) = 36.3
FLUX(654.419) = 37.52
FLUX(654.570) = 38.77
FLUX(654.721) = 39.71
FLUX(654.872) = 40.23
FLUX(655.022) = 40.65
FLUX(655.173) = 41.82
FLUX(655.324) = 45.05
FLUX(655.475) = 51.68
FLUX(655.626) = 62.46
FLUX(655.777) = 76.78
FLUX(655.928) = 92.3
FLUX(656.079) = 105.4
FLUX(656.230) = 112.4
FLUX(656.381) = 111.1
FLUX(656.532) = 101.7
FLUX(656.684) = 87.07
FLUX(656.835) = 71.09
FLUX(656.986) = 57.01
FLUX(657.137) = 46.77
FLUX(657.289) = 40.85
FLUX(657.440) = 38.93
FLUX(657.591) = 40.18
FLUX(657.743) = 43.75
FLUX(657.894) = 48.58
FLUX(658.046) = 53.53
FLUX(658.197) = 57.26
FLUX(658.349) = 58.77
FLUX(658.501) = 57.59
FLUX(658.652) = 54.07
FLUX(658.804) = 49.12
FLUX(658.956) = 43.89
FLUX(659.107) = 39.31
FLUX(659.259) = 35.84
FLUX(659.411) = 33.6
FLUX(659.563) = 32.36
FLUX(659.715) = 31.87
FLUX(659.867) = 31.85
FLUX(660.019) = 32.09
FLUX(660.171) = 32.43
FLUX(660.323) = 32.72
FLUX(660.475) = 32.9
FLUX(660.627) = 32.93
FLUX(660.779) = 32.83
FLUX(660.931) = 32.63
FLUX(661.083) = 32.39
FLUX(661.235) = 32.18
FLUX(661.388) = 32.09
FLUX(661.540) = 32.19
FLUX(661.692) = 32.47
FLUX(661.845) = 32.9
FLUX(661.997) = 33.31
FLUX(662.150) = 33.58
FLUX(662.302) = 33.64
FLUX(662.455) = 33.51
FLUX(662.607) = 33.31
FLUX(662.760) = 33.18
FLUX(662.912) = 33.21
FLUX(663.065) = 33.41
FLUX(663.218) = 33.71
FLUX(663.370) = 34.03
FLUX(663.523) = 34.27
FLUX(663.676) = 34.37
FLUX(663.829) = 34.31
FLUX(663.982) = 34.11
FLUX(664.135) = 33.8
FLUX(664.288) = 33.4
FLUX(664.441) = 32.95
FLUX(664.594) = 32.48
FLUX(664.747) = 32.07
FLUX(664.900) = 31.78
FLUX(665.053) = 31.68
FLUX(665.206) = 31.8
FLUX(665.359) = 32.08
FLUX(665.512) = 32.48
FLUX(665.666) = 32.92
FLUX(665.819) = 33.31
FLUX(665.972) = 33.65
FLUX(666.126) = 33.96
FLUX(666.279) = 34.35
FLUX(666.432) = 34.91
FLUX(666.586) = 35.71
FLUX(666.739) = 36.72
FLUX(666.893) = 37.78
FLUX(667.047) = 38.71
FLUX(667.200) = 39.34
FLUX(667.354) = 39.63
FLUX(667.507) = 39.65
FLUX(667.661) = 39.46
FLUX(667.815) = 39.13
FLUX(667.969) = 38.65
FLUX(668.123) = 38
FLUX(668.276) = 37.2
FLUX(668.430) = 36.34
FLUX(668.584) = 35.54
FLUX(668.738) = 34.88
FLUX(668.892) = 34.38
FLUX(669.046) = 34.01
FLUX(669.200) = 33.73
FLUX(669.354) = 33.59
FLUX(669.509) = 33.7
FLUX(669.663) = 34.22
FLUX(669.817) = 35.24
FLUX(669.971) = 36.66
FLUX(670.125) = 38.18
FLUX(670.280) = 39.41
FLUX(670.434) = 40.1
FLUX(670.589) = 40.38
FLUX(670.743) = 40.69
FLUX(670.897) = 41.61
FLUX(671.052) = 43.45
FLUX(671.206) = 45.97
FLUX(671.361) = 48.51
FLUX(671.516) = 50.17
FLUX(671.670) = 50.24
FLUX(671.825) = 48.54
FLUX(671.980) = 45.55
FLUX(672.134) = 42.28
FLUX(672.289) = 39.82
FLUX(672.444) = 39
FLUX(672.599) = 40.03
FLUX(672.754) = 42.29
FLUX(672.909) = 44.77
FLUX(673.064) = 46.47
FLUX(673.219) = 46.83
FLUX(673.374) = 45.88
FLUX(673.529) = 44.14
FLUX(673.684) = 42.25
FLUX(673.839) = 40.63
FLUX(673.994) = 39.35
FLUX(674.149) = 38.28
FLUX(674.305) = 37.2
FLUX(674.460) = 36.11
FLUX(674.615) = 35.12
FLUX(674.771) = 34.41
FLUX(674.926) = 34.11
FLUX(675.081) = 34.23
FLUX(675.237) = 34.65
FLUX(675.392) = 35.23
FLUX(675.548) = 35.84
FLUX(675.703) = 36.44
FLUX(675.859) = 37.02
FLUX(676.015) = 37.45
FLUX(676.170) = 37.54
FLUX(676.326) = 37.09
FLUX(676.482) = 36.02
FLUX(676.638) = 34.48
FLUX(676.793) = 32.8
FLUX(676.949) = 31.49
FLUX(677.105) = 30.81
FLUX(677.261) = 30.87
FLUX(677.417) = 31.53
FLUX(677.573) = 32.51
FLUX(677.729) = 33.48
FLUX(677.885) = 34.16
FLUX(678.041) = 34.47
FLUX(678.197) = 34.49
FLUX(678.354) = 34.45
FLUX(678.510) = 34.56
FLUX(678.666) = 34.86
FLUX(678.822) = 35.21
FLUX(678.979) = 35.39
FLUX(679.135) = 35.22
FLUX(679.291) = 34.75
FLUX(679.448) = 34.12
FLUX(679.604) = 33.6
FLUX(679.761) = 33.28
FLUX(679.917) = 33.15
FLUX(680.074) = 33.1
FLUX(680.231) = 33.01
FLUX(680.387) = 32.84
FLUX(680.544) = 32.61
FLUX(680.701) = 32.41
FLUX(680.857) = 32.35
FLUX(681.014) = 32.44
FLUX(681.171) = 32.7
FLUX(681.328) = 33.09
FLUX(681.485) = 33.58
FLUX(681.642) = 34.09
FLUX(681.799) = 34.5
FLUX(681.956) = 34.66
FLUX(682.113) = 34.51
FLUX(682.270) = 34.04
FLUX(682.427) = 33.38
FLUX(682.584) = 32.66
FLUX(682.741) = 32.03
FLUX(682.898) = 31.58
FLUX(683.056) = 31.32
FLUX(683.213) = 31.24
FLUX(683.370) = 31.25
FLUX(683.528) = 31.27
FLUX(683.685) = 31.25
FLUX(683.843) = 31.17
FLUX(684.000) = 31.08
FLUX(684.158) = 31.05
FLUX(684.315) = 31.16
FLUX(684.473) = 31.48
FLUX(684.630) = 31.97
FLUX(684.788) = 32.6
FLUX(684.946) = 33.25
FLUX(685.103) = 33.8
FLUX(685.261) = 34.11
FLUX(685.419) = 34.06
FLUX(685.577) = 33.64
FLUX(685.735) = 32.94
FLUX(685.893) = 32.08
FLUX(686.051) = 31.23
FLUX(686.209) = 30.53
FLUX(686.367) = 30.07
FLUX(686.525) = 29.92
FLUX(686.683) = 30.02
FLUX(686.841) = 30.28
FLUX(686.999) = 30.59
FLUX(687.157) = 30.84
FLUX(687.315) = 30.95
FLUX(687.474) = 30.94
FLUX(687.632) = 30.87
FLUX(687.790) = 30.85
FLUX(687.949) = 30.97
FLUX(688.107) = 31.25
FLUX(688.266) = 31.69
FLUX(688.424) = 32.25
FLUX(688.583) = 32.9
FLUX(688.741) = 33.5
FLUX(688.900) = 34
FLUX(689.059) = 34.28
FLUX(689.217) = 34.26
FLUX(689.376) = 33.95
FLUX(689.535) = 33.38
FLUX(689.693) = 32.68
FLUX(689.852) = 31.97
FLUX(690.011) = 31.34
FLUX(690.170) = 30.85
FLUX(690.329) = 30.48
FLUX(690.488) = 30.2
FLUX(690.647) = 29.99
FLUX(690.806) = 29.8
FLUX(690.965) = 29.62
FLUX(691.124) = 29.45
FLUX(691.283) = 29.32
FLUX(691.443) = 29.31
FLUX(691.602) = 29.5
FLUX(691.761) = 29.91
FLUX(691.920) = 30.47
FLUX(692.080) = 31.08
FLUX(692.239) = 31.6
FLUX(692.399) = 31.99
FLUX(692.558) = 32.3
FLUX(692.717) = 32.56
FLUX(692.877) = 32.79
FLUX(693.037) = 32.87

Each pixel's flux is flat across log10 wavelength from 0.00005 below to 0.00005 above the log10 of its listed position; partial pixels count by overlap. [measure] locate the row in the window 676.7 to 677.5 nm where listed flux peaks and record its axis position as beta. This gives 676.793 nm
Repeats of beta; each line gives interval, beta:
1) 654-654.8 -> 654.721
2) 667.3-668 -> 667.507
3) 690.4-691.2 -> 690.488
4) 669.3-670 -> 669.971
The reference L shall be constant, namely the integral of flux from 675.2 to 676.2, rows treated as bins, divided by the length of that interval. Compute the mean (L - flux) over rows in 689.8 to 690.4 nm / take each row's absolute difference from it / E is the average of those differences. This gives 0.5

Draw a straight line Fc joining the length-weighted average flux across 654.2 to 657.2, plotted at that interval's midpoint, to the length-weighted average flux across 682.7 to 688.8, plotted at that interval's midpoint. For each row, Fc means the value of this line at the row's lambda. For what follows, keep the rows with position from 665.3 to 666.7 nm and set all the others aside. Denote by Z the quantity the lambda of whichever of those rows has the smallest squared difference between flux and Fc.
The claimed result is 666.586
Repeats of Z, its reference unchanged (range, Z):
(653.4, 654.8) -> 654.721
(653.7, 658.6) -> 655.626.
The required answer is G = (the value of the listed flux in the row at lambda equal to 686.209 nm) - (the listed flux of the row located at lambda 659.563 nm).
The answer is -1.8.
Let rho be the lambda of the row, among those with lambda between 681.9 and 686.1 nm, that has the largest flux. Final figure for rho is 681.956 nm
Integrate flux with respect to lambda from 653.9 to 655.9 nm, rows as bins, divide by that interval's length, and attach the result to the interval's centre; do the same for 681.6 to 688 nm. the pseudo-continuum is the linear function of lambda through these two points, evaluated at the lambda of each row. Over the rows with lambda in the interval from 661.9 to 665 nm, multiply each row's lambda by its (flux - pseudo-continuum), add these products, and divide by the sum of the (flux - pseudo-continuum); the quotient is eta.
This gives 663.43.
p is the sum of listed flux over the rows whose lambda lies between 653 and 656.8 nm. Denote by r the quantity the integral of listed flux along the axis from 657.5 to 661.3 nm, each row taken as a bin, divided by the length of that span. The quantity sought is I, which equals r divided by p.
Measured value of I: 0.029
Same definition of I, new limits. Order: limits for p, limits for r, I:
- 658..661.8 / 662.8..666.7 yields 0.034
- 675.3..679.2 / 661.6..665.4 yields 0.038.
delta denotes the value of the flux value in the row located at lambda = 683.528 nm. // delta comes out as 31.27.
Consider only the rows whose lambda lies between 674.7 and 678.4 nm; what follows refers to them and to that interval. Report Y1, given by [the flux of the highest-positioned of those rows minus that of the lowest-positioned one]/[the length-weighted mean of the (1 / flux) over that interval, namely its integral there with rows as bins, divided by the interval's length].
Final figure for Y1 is 1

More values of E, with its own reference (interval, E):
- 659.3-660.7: 0.5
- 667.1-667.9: 0.2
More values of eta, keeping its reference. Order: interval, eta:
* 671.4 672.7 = 671.84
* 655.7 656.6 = 656.20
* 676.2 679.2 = 677.21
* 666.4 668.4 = 667.05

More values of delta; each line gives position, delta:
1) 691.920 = 30.47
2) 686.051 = 31.23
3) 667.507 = 39.65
